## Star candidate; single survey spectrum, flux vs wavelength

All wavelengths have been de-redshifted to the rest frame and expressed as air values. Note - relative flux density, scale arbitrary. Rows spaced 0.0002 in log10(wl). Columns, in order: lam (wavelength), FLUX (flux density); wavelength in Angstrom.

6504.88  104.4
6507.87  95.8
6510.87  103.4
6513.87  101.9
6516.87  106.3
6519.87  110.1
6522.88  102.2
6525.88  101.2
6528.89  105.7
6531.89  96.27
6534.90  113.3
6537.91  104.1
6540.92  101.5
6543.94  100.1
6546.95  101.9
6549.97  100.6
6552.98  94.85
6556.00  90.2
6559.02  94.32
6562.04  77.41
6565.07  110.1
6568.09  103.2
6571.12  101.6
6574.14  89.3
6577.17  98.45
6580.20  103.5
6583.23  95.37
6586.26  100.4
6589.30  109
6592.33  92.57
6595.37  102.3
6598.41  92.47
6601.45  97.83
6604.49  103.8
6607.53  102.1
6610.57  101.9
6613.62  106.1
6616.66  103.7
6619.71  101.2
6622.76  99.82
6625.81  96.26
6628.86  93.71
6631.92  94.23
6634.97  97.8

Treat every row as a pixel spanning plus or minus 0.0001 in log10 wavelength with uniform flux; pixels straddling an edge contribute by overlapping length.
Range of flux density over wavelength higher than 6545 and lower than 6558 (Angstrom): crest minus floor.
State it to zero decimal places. 12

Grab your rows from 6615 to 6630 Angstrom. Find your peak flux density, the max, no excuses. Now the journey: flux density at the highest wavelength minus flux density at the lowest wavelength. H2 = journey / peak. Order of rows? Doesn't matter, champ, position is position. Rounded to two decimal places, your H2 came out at -0.10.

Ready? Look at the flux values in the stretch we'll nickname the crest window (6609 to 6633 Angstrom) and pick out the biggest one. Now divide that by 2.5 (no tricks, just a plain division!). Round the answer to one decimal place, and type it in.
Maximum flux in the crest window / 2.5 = 42.4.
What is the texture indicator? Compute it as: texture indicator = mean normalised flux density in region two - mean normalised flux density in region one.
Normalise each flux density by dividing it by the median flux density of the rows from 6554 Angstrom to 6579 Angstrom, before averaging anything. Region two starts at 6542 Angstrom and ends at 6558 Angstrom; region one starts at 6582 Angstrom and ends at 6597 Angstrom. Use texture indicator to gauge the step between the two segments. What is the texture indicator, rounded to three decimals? -0.025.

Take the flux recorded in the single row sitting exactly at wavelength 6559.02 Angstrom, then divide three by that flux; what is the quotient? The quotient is 0.0318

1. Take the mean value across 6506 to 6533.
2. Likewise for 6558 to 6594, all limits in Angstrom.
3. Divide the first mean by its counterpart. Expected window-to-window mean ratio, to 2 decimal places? 1.05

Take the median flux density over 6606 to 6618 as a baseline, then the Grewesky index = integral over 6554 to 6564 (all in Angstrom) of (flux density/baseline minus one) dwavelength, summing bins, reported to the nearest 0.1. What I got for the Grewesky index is -1.4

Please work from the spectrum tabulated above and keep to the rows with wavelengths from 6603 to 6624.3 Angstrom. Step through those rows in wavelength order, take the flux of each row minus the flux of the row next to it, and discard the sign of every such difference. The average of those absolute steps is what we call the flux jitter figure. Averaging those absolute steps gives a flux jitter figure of 2.1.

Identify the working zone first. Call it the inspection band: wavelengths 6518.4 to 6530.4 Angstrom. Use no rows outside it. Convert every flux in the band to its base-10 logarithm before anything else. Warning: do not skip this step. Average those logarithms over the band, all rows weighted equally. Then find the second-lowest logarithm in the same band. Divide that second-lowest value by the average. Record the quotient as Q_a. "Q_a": 0.99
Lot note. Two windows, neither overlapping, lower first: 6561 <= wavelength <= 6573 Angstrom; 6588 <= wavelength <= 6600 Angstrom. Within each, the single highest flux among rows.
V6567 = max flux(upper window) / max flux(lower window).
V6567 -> 0.99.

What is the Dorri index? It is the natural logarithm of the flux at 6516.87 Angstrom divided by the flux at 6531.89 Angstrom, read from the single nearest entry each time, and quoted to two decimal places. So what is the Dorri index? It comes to 0.10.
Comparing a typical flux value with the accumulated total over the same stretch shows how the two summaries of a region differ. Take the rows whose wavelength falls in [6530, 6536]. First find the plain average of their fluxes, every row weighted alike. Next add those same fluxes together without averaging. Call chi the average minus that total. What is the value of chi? -105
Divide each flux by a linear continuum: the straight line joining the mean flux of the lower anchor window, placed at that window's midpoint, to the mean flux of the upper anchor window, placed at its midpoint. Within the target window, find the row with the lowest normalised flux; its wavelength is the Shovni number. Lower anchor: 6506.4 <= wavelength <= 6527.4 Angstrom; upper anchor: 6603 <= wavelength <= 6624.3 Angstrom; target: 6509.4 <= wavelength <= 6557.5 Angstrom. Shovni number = 6556.00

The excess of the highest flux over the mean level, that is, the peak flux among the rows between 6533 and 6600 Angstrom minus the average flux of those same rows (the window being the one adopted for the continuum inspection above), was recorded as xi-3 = 14.4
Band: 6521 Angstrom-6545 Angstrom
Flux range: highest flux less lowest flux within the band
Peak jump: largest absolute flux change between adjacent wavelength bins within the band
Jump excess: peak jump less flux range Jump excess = 0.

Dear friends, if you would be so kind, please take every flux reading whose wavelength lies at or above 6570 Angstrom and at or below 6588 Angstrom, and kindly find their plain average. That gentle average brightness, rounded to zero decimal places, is 98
